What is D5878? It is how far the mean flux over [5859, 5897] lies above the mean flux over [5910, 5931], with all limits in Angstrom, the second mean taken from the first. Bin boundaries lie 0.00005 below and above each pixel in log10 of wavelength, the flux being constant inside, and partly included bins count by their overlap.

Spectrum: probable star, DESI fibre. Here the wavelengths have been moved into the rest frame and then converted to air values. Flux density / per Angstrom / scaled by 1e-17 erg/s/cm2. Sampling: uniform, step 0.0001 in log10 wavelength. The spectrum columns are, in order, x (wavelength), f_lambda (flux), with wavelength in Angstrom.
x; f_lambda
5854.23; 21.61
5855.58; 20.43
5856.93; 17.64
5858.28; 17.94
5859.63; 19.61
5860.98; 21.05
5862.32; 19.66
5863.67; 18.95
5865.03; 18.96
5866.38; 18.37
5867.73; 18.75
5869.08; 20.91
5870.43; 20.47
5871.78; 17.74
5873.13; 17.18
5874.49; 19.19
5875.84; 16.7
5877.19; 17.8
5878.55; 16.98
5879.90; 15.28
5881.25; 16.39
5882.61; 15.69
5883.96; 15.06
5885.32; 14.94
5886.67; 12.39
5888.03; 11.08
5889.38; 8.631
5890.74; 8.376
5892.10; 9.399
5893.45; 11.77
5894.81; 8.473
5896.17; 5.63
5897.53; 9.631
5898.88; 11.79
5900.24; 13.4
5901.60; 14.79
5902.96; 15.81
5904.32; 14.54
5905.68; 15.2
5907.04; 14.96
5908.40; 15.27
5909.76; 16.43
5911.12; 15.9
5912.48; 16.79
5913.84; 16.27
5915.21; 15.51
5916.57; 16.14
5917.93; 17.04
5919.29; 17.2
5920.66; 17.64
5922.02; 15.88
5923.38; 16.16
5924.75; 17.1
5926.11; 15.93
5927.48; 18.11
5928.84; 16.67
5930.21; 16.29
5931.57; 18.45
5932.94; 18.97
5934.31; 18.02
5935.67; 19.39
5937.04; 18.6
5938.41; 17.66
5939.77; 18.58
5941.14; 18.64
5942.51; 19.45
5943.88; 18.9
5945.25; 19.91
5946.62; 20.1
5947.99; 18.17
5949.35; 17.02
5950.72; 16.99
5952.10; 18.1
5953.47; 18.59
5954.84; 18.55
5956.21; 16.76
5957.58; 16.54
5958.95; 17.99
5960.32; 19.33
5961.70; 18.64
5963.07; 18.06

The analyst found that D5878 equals -1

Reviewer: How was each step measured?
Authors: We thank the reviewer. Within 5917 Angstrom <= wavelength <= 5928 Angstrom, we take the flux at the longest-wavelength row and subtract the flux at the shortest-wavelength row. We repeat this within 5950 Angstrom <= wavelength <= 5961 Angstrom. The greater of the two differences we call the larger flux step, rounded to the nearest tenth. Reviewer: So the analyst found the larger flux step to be 2.3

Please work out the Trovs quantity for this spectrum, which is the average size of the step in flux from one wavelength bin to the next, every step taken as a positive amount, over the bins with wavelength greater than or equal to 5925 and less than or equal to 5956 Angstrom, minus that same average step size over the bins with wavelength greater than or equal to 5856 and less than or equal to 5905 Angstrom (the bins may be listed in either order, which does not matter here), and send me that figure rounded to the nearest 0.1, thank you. -0.5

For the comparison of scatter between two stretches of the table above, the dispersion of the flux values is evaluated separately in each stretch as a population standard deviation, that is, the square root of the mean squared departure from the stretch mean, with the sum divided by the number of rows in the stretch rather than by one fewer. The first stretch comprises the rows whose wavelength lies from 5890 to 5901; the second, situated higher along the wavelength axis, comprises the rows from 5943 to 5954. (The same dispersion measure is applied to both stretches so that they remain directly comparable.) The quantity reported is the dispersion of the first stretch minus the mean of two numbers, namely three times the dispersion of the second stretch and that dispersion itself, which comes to 0.1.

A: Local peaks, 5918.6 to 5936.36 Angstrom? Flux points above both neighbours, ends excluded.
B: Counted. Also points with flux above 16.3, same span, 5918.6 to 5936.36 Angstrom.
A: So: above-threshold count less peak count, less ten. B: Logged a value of -5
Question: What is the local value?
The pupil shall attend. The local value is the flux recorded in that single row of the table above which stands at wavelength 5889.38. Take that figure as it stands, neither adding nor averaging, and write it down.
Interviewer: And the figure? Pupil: 8.631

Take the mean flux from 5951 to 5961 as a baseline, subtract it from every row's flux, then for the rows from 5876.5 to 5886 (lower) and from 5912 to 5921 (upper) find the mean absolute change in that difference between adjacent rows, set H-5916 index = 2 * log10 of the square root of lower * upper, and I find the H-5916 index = -0.32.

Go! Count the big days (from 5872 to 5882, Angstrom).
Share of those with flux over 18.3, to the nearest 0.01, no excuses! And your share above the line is 0.14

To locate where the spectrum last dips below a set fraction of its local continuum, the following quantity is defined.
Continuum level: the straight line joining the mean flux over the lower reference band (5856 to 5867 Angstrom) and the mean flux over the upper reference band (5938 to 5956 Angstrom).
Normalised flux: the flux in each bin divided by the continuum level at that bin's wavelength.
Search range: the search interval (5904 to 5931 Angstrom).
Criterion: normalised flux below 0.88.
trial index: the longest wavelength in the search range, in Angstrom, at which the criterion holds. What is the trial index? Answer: 5930.21 Angstrom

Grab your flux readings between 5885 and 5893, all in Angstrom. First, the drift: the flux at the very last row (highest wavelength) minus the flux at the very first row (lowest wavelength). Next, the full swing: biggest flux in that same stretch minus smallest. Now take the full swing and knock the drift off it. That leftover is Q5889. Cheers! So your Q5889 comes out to 12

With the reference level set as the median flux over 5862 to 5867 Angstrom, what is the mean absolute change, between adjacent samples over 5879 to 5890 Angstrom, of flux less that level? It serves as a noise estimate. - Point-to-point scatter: 1.27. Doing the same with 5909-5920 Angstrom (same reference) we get 0.63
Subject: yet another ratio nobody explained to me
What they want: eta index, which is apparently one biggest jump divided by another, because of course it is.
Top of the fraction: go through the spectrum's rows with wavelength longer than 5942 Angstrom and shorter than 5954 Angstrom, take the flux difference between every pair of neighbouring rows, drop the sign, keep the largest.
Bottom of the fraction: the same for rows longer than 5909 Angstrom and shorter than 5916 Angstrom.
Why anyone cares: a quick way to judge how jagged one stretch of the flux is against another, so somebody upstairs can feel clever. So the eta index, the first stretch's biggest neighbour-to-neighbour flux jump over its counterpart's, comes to 2.2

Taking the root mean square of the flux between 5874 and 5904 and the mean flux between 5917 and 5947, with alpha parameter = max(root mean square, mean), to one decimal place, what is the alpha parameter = 17.9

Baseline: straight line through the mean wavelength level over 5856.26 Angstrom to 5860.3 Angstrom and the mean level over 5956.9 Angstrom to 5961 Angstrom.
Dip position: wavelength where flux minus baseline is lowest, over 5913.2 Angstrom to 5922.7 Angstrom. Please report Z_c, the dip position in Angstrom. 5915.21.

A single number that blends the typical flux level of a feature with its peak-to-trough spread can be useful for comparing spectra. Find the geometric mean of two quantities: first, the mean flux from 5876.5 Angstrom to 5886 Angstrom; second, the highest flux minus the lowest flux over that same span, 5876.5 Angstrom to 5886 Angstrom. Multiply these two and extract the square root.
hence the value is 6.8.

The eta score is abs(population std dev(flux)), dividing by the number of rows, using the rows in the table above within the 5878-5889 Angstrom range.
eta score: 1.9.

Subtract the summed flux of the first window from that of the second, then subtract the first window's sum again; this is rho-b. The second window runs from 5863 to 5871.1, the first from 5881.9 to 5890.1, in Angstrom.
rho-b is -39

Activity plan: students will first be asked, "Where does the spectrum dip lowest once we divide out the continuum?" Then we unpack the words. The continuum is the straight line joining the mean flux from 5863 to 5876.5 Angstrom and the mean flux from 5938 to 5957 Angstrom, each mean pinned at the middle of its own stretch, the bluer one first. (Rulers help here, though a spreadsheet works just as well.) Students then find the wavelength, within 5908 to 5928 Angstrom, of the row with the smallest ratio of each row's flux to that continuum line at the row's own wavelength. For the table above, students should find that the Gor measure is 5908.40 Angstrom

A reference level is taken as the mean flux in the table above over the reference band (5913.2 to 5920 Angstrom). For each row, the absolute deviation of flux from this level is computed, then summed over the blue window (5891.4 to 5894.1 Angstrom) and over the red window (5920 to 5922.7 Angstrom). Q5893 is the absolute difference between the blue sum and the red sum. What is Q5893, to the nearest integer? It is 10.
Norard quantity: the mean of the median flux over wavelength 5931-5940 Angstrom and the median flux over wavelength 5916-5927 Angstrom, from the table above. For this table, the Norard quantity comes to 17.6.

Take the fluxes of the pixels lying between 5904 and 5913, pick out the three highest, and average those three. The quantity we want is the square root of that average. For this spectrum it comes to 4.0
